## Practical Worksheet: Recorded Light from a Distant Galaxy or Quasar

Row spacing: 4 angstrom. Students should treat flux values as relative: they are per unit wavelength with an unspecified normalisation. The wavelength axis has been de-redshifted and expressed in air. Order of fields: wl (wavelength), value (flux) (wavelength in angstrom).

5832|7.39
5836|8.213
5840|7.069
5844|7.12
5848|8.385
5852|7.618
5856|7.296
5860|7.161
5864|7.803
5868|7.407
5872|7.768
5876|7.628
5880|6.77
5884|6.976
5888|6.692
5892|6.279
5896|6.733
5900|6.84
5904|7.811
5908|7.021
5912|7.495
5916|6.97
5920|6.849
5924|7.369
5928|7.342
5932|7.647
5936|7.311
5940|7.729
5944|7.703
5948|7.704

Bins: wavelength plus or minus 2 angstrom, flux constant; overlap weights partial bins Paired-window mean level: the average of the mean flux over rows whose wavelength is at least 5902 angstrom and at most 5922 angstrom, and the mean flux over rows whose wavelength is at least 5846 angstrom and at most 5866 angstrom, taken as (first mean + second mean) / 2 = 7.4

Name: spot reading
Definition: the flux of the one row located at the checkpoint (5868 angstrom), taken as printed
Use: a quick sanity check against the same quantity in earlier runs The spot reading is 7.407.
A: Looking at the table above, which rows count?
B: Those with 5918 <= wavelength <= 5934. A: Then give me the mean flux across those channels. 7.30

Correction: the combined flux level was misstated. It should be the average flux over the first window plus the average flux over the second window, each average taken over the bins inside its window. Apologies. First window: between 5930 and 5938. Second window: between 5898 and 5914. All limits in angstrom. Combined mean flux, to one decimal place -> 14.8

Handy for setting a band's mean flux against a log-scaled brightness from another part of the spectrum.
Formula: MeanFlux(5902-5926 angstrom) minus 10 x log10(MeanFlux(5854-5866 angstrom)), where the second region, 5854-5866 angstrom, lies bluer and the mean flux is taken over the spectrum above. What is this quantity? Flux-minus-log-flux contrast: -1.45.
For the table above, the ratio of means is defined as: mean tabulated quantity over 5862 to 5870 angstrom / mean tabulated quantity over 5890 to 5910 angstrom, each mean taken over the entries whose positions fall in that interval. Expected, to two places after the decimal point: 1.10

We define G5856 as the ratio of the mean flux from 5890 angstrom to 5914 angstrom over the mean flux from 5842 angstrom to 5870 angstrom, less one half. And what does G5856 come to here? 0.43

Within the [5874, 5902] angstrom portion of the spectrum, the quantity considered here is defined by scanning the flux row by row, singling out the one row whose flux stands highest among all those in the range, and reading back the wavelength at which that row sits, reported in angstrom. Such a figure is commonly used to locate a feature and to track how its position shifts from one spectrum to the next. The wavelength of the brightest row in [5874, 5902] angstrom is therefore 5876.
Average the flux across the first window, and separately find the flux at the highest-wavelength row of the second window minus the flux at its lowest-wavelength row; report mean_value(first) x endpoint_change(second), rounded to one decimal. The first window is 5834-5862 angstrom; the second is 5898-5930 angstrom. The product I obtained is 3.8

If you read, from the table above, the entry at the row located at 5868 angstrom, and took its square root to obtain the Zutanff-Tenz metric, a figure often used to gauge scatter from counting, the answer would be 2.72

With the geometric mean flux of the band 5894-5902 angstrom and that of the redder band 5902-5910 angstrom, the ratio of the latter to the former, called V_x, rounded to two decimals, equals 1.09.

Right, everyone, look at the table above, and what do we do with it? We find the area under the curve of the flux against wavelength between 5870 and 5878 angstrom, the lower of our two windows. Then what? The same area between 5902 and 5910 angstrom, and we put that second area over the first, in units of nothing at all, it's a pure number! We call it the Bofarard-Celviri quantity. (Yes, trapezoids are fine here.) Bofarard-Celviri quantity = 0.963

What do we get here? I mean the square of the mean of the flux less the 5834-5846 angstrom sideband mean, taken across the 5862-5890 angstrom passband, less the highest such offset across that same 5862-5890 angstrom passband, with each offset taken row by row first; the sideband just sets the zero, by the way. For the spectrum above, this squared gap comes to 0.26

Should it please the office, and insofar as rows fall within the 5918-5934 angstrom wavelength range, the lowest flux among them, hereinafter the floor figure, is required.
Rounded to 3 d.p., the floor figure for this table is 6.849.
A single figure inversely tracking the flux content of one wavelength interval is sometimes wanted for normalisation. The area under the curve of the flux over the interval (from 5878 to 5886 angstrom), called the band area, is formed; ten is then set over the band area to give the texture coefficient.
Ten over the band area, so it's 0.18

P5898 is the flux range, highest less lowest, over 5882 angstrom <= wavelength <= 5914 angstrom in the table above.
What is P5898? 1.5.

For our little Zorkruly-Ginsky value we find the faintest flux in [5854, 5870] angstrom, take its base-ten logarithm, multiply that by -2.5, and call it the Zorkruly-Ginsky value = -2.14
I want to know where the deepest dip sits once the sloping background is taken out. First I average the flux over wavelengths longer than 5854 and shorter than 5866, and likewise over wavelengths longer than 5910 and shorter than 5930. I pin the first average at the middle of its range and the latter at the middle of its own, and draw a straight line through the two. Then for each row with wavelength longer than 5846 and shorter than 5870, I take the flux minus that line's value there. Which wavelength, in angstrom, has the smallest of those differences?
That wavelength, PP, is 5860 angstrom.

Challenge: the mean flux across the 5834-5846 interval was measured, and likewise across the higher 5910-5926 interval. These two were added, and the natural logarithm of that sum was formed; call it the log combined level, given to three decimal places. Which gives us 2.684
